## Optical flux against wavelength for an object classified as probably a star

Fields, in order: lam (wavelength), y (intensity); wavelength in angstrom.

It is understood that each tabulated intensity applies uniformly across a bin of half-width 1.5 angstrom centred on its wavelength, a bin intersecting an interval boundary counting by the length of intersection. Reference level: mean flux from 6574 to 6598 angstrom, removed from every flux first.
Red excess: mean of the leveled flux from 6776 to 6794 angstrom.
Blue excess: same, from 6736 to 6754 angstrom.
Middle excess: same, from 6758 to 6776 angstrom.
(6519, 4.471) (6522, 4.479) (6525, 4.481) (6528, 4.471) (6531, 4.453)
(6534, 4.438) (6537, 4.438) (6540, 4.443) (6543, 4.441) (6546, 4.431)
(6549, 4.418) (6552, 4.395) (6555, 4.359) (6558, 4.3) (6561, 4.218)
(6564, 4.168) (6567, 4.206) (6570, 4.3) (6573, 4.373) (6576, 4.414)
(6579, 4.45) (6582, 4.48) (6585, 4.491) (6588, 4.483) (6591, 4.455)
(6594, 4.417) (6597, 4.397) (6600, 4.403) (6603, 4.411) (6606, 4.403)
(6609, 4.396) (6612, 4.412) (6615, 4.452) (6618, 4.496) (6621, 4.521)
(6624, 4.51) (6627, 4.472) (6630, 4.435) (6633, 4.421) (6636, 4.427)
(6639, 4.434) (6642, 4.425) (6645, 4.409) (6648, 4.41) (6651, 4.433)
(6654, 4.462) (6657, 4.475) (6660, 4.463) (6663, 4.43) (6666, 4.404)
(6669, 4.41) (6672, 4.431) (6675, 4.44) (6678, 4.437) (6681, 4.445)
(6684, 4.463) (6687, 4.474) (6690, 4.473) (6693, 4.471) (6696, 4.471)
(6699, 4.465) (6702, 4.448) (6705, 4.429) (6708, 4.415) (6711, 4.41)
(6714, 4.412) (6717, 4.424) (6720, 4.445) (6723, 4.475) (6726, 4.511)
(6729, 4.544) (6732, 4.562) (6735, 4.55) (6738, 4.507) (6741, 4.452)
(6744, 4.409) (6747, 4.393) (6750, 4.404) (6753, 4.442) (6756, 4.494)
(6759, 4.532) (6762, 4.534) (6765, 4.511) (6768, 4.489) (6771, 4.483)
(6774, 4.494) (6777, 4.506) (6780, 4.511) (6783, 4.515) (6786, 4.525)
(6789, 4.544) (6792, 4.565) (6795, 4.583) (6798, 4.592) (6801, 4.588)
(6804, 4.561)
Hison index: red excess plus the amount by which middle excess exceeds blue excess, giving 0.15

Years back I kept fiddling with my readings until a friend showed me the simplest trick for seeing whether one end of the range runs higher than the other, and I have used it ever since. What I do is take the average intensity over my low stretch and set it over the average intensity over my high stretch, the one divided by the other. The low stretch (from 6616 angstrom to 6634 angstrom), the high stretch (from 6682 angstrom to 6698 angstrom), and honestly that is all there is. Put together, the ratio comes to 1.00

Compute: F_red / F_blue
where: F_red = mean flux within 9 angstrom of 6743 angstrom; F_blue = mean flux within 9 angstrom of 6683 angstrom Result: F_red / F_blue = 1.00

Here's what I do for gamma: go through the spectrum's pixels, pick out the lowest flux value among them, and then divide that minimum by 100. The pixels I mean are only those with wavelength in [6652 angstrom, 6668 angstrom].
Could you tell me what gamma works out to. 0.0440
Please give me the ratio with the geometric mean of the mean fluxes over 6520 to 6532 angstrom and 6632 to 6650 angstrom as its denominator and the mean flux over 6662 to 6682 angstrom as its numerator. 1.00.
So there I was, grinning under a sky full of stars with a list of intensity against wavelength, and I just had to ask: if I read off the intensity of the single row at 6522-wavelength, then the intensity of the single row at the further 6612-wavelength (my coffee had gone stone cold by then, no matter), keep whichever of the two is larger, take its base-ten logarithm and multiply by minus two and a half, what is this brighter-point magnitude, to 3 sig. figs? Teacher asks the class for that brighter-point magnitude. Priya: -1.63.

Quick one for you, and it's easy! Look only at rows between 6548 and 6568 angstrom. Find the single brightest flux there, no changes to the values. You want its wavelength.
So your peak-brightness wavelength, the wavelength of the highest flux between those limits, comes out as 6549 angstrom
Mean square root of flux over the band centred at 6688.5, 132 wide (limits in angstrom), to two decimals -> 2.11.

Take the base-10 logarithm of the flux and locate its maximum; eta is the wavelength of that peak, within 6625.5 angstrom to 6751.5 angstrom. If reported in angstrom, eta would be 6732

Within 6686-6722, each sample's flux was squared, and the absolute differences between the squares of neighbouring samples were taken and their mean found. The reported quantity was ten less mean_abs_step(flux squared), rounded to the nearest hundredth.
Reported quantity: 9.92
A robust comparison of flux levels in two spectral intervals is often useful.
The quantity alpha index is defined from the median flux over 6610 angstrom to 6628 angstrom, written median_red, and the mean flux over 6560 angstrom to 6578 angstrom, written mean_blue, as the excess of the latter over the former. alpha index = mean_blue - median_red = -0.20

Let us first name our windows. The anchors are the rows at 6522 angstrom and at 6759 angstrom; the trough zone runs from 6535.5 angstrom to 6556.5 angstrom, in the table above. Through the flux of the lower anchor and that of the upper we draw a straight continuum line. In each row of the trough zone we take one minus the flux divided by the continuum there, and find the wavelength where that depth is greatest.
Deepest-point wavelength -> 6555 angstrom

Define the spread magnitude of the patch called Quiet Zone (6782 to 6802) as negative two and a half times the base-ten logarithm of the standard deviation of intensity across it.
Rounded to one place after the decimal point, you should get 3.8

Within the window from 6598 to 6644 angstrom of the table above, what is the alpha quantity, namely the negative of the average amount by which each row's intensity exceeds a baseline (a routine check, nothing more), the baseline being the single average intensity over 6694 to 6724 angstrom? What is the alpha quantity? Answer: 0.00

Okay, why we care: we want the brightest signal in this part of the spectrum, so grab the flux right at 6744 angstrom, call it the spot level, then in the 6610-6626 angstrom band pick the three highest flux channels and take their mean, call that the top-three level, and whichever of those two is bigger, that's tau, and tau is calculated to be 4.51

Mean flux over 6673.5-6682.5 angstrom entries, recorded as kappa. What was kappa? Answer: 4.44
